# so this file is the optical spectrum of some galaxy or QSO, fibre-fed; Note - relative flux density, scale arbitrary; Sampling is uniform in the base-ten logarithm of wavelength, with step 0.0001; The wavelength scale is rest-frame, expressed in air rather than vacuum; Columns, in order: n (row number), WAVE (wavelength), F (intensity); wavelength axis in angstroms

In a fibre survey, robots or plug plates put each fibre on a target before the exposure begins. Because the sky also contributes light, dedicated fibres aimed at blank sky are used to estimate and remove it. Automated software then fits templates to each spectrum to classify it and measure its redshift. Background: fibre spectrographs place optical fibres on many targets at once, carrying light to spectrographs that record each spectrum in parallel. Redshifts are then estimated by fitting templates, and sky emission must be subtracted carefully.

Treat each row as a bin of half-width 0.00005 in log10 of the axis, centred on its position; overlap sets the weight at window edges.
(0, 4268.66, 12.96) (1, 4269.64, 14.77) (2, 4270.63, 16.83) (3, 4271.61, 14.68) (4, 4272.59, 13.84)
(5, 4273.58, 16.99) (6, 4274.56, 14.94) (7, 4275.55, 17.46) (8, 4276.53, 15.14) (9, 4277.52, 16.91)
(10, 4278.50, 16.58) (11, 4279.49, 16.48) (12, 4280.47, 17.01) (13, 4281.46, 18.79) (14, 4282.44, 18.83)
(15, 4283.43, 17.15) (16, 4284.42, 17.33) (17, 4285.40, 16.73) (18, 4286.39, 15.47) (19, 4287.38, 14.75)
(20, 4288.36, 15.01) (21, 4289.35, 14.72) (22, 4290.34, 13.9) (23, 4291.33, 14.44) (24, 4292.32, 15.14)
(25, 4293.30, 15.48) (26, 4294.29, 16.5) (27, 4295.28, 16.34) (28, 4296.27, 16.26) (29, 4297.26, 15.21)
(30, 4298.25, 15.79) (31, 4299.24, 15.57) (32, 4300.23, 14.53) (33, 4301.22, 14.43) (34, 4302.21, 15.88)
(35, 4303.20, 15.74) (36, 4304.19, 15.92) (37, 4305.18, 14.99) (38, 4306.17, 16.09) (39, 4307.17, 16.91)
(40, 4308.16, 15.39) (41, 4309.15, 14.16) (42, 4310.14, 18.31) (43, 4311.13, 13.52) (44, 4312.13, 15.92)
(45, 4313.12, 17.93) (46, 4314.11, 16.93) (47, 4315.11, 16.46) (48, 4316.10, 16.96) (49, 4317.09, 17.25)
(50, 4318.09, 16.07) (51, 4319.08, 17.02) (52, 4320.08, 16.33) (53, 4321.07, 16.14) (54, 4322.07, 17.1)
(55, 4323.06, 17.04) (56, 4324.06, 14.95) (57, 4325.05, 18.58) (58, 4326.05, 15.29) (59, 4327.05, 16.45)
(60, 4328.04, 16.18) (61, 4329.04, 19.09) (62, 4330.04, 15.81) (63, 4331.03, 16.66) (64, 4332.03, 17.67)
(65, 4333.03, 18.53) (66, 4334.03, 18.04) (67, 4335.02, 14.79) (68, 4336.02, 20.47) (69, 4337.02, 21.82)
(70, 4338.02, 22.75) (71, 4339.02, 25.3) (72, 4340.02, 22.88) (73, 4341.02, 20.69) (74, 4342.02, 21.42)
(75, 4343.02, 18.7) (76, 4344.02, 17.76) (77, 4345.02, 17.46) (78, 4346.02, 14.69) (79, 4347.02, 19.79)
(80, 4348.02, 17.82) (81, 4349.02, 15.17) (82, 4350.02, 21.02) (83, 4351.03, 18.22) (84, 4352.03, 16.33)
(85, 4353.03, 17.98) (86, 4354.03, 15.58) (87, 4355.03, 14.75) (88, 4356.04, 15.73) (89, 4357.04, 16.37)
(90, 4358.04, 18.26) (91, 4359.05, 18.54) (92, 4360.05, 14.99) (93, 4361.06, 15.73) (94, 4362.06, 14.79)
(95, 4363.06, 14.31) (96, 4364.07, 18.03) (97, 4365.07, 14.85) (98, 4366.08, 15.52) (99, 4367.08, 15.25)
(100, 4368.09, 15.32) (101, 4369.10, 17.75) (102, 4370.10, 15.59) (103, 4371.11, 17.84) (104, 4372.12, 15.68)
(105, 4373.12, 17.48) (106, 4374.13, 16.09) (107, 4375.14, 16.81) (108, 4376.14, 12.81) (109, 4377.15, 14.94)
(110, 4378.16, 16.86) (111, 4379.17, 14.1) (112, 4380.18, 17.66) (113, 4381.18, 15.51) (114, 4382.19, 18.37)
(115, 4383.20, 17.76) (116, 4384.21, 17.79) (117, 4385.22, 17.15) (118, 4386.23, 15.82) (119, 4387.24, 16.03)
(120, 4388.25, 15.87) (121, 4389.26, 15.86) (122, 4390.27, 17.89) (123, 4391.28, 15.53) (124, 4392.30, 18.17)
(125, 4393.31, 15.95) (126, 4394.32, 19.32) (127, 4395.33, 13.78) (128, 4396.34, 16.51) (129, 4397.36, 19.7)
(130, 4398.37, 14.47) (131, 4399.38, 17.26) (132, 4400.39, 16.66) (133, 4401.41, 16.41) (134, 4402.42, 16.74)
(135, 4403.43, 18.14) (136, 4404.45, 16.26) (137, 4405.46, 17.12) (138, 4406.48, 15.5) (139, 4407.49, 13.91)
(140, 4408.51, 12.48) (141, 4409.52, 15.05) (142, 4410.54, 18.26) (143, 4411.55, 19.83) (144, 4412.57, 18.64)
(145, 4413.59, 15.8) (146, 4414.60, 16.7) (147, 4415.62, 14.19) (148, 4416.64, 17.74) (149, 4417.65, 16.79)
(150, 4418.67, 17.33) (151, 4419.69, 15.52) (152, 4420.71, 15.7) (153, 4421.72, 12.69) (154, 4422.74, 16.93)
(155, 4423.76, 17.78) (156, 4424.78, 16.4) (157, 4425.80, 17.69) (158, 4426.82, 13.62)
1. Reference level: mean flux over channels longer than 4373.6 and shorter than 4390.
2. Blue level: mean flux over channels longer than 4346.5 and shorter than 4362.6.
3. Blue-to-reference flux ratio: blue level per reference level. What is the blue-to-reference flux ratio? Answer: 1.04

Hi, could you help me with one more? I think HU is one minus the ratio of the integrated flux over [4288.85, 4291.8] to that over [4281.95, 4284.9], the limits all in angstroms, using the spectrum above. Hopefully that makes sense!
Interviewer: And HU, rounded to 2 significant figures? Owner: 0.19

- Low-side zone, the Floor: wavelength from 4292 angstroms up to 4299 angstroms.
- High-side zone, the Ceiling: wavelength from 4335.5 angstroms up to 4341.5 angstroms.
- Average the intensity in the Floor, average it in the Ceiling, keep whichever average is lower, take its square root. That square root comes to 3.98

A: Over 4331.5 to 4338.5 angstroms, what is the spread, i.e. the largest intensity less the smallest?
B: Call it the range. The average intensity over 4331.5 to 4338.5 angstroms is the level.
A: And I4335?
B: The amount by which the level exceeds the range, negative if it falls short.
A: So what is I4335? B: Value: 11.2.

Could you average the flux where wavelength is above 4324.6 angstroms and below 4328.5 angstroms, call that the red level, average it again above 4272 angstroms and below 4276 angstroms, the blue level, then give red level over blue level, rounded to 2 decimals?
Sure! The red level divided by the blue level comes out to 1.05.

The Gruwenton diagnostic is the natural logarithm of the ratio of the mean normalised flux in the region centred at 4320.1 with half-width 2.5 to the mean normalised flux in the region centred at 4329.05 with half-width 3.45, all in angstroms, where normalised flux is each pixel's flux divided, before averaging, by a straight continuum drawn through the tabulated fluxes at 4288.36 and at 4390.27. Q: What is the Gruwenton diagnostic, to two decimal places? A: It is 0.00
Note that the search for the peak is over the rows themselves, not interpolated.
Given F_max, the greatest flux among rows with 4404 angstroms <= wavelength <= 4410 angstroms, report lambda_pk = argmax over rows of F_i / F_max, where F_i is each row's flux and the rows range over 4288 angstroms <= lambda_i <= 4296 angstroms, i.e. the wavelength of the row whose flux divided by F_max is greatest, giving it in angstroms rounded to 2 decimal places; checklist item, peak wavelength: 4294.29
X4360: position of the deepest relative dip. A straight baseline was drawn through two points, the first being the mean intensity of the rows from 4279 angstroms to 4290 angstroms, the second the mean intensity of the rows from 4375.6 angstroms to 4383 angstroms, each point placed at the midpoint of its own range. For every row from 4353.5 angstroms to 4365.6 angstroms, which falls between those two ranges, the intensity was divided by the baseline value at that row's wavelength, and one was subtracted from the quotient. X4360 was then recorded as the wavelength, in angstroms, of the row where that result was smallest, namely 4363.06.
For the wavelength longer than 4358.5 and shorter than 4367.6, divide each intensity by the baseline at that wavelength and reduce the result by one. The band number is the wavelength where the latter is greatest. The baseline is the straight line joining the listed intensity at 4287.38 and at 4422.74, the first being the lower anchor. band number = 4359.05 angstroms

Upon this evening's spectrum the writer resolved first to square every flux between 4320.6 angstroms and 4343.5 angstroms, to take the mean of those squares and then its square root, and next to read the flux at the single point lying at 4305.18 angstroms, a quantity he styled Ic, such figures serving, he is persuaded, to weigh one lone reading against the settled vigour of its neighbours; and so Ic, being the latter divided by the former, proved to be 0.80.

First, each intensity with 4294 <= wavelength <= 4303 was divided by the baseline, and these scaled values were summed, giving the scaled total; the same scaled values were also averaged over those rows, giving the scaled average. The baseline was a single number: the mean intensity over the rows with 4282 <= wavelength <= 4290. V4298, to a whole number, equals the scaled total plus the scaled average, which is 10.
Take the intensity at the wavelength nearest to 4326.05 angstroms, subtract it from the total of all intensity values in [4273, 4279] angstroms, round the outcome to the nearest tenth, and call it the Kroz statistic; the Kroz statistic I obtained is 82.7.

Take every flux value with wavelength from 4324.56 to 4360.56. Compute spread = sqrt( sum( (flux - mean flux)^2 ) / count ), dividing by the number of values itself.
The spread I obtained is 2.6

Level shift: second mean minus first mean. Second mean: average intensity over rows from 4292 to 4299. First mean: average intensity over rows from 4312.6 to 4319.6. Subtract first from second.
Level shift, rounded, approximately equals -1.1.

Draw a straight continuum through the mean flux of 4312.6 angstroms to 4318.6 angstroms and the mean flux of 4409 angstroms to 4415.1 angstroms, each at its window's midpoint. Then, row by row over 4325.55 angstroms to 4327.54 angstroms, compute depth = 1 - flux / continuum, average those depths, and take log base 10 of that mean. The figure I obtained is -1.18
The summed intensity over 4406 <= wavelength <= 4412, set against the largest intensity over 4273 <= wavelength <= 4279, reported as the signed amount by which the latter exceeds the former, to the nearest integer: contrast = -78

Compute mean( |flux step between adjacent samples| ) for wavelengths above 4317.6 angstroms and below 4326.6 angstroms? 1.5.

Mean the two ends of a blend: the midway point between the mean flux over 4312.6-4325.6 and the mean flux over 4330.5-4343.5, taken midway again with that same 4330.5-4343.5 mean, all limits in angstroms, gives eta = 19.2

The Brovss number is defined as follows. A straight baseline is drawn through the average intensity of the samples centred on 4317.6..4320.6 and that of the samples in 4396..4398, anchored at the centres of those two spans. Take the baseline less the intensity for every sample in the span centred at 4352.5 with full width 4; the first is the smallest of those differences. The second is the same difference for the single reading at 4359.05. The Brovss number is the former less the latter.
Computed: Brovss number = 0.2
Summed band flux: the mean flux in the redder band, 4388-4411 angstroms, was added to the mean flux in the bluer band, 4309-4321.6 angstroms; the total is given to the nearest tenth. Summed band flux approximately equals 32.8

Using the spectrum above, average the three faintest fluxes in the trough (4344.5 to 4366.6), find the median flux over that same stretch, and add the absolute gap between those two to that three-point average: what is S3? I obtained 16.0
